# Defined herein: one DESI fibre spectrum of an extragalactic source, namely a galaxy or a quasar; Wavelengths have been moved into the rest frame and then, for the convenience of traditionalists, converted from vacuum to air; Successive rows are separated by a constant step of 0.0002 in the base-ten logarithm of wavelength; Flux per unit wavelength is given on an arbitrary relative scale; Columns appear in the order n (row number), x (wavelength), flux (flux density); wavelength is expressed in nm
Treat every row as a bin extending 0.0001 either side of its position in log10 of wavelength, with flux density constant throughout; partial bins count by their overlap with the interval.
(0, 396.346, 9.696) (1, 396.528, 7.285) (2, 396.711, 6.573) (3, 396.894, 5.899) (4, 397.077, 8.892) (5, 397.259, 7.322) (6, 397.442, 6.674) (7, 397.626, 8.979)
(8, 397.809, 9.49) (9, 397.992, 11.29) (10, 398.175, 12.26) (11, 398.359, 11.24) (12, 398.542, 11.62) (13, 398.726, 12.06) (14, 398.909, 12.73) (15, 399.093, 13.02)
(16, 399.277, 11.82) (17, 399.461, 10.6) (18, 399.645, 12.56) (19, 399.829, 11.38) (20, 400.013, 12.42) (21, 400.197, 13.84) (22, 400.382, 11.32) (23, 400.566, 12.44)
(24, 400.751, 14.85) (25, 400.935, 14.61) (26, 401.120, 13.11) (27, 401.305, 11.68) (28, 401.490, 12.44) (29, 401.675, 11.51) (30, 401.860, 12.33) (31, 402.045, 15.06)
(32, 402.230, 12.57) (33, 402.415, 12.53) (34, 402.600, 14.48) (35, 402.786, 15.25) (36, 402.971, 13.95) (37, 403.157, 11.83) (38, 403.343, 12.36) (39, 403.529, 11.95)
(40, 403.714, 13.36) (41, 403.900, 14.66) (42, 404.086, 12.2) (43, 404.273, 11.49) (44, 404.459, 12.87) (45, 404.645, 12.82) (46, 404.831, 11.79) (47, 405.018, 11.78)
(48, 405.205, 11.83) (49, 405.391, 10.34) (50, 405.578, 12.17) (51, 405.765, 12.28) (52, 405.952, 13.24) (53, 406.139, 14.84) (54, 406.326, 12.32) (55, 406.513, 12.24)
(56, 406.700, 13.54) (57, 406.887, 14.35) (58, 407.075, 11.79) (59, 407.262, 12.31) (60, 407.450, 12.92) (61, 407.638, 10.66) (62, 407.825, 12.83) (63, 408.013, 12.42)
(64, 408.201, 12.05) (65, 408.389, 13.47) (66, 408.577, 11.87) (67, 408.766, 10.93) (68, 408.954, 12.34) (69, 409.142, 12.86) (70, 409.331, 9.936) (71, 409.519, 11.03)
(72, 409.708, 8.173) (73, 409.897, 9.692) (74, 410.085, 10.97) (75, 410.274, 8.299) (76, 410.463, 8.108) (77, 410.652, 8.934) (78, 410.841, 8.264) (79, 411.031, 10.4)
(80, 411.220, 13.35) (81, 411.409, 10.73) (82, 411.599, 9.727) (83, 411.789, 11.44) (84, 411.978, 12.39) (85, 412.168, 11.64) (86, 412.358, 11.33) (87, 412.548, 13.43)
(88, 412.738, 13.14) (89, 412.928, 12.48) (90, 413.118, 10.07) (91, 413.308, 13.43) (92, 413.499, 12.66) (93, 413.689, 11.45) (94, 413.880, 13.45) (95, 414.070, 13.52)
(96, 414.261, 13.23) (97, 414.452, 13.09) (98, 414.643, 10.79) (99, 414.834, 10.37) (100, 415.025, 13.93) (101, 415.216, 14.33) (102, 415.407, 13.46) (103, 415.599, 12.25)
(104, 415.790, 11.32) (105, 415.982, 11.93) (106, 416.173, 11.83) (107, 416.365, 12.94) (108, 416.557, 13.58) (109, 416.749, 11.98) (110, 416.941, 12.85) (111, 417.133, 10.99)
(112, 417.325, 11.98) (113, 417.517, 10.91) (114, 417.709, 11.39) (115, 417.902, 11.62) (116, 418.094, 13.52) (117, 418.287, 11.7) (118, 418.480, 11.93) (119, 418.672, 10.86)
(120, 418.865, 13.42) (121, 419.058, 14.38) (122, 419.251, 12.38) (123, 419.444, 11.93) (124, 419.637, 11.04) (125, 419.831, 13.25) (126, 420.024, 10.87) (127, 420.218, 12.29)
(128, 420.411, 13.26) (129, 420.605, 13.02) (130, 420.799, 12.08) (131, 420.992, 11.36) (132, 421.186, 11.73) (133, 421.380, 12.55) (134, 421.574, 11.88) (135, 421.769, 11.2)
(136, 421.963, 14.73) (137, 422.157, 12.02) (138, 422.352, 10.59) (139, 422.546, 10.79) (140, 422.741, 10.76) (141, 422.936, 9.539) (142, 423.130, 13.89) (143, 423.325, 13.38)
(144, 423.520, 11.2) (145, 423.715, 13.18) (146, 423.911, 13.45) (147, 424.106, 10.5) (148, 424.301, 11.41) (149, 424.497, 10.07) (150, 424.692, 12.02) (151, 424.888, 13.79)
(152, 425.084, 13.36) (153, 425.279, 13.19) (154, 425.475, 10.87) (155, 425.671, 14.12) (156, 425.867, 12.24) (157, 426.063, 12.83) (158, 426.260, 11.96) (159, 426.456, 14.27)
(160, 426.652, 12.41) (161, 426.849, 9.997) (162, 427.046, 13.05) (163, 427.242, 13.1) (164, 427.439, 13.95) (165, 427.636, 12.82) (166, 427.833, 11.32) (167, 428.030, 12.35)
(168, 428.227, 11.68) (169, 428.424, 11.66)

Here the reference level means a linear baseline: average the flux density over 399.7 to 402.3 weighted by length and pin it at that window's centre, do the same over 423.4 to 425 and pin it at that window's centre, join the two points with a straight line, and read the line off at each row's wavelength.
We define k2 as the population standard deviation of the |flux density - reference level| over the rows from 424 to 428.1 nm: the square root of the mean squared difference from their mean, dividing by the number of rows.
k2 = 0.69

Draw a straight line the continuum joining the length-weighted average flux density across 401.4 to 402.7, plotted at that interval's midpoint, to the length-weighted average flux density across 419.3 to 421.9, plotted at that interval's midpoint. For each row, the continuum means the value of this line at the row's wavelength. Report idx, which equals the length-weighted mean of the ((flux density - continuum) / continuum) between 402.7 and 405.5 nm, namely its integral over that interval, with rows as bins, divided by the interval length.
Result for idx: -0.027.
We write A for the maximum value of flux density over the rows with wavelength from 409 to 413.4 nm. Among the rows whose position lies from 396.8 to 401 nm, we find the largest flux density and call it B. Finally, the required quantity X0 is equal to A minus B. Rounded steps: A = 13.43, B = 14.85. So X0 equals -1.42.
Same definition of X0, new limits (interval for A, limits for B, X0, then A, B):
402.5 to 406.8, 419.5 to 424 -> 0.52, 15.25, 14.73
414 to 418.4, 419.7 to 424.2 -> -0.40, 14.33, 14.73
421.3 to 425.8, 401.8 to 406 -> -0.52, 14.73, 15.25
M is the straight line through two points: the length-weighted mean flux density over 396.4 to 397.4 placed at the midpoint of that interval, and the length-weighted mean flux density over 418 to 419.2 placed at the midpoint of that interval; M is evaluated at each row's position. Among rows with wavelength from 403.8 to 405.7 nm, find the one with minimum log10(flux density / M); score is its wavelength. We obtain 405.391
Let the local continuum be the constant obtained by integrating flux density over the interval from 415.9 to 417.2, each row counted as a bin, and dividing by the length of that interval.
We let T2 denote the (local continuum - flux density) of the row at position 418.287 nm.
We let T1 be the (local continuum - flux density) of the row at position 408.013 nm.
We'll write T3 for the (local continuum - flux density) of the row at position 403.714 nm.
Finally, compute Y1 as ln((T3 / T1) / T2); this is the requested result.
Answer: 2.9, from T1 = -0.1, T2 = 0.6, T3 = -1.0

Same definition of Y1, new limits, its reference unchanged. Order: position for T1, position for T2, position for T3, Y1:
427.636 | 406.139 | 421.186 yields -0.7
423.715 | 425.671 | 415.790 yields -0.4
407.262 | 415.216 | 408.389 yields 3.2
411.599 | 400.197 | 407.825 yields -2.1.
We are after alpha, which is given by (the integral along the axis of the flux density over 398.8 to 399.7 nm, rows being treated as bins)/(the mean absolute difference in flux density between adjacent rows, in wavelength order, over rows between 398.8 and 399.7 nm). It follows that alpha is 9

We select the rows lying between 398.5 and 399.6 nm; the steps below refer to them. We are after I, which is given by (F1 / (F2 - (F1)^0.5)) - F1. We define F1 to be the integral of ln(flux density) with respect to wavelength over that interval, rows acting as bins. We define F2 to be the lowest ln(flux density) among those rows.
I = 1.13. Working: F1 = 2.732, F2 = 2.36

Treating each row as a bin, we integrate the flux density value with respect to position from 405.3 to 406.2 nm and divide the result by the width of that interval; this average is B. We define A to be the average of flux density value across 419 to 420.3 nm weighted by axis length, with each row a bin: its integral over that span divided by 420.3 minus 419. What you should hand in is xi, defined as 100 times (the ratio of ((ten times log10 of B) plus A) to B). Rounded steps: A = 12.2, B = 12.5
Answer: 186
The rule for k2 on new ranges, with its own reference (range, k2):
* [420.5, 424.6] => 0.72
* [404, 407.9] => 0.66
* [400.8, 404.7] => 0.71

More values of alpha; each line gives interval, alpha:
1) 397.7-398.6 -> 10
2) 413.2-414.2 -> 13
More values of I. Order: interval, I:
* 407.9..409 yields 0.99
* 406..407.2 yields 1.27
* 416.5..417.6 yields 0.98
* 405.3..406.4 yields 1.36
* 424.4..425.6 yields 2.20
